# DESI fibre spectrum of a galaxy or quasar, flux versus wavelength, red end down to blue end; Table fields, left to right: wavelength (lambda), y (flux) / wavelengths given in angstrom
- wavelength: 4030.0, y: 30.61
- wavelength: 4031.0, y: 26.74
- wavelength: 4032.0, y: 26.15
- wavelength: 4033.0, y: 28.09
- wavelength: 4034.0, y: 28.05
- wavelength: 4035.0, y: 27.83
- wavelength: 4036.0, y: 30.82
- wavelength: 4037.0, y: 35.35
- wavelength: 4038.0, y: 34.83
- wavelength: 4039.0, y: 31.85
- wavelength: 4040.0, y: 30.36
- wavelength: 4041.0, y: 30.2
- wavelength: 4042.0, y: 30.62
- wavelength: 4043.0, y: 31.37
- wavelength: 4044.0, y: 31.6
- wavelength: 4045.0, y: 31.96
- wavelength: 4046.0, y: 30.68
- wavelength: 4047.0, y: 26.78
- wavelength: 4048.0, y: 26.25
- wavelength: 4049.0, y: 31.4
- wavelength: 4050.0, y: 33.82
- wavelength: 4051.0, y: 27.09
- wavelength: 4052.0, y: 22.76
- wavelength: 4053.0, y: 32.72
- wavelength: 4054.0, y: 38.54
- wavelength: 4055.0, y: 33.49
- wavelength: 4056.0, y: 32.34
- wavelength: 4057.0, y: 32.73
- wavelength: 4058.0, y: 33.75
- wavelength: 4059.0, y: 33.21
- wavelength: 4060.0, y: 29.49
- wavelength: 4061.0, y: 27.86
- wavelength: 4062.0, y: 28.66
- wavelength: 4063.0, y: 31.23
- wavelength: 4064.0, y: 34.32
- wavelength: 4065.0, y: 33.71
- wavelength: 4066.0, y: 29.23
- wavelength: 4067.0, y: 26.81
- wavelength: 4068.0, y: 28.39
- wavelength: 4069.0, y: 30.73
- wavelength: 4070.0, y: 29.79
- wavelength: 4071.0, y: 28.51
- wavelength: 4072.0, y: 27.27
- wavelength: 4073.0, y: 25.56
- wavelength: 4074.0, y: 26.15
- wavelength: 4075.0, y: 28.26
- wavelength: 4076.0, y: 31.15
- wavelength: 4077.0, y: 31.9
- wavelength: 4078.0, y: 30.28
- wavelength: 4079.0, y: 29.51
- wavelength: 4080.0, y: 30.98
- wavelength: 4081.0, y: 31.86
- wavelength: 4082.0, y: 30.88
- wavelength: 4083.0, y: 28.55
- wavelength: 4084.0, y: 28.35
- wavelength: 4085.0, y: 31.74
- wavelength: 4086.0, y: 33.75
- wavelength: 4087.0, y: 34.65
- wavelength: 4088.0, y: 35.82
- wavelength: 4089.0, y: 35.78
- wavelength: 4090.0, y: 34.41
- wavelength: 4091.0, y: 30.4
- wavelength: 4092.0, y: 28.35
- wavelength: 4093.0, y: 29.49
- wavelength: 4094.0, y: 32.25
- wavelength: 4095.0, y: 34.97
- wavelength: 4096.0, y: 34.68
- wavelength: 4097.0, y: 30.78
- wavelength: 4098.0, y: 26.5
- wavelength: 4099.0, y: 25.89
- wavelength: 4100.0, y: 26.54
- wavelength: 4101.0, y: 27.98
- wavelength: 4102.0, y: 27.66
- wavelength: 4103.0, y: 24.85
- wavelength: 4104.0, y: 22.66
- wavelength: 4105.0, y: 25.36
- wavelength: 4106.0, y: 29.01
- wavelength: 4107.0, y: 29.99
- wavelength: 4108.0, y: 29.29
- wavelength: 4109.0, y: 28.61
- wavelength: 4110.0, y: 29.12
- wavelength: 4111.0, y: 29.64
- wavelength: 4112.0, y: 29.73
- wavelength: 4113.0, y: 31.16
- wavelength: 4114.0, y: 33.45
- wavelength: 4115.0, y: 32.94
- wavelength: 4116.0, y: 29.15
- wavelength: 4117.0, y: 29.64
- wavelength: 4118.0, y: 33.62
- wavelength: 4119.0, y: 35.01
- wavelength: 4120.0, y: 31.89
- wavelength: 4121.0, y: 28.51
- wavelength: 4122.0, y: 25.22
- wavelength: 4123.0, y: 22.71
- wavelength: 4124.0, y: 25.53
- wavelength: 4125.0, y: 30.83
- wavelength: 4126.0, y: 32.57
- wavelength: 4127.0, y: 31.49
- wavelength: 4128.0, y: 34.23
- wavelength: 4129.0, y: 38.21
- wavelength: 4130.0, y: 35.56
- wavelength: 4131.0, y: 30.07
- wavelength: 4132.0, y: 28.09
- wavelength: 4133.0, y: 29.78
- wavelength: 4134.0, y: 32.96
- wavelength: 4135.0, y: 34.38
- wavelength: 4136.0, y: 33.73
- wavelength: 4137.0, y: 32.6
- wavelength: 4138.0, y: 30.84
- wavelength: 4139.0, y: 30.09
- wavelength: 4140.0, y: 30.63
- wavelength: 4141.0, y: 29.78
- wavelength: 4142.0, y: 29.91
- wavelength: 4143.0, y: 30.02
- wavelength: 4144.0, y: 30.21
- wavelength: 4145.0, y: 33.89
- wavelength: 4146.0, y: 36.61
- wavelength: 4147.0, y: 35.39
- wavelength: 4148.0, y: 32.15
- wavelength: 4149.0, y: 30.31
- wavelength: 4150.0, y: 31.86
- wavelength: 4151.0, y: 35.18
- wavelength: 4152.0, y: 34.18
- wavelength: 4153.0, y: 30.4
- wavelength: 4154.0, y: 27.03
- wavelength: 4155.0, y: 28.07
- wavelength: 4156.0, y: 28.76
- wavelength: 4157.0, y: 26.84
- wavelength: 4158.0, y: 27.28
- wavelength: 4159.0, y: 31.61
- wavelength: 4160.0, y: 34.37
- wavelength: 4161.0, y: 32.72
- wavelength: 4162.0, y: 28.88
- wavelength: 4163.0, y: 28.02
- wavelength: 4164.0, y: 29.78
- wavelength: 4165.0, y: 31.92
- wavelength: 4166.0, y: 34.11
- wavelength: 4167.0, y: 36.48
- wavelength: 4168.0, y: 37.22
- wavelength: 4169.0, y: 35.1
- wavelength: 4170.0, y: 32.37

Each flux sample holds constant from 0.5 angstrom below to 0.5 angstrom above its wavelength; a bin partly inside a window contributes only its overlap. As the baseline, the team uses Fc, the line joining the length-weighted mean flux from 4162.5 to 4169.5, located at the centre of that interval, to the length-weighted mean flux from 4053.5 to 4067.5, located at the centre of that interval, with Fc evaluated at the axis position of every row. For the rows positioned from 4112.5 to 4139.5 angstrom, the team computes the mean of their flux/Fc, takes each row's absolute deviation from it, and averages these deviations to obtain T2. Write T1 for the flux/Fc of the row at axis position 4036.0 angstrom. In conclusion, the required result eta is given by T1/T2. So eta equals 12.4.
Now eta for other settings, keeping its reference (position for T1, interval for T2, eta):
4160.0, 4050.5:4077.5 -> 11.9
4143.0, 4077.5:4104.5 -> 10.3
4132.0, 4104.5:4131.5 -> 10.9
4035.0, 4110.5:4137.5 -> 11.0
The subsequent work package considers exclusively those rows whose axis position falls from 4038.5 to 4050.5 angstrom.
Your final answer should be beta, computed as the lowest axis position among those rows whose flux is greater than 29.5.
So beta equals 4039.0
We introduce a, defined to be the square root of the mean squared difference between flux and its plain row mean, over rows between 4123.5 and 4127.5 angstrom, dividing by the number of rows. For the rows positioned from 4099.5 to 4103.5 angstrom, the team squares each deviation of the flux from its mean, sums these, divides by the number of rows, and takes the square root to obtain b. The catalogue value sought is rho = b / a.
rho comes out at 0.5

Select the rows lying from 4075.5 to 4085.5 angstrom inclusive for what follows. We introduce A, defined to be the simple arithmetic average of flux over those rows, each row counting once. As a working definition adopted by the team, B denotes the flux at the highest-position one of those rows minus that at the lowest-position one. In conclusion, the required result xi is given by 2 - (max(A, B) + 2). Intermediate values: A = 30.5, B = 1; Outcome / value -30.5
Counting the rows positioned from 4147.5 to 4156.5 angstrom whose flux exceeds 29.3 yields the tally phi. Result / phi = 6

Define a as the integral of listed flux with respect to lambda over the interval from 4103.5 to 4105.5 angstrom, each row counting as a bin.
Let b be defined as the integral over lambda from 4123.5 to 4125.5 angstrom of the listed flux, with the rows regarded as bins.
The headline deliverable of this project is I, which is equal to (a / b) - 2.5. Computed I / -1.6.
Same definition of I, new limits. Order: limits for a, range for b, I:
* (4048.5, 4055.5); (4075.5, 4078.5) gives -0.1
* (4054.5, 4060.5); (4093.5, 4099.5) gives -1.4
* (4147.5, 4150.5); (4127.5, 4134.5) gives -2.1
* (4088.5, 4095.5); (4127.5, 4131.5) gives -0.9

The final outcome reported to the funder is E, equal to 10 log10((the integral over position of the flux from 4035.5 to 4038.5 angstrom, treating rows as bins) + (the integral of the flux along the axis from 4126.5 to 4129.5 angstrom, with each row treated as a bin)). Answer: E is 23.1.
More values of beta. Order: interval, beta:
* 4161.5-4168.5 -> 4164.0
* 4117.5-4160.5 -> 4118.0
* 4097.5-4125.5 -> 4107.0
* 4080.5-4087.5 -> 4081.0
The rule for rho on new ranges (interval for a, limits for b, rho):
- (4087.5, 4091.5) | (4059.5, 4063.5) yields 0.6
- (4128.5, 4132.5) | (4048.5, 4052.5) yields 1.0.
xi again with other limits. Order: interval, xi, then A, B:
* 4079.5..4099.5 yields -31.5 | 31.5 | -5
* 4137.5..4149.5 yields -31.7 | 31.7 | -1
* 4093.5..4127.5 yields -29.4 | 29.4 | -1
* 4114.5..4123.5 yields -29.9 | 29.9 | -10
